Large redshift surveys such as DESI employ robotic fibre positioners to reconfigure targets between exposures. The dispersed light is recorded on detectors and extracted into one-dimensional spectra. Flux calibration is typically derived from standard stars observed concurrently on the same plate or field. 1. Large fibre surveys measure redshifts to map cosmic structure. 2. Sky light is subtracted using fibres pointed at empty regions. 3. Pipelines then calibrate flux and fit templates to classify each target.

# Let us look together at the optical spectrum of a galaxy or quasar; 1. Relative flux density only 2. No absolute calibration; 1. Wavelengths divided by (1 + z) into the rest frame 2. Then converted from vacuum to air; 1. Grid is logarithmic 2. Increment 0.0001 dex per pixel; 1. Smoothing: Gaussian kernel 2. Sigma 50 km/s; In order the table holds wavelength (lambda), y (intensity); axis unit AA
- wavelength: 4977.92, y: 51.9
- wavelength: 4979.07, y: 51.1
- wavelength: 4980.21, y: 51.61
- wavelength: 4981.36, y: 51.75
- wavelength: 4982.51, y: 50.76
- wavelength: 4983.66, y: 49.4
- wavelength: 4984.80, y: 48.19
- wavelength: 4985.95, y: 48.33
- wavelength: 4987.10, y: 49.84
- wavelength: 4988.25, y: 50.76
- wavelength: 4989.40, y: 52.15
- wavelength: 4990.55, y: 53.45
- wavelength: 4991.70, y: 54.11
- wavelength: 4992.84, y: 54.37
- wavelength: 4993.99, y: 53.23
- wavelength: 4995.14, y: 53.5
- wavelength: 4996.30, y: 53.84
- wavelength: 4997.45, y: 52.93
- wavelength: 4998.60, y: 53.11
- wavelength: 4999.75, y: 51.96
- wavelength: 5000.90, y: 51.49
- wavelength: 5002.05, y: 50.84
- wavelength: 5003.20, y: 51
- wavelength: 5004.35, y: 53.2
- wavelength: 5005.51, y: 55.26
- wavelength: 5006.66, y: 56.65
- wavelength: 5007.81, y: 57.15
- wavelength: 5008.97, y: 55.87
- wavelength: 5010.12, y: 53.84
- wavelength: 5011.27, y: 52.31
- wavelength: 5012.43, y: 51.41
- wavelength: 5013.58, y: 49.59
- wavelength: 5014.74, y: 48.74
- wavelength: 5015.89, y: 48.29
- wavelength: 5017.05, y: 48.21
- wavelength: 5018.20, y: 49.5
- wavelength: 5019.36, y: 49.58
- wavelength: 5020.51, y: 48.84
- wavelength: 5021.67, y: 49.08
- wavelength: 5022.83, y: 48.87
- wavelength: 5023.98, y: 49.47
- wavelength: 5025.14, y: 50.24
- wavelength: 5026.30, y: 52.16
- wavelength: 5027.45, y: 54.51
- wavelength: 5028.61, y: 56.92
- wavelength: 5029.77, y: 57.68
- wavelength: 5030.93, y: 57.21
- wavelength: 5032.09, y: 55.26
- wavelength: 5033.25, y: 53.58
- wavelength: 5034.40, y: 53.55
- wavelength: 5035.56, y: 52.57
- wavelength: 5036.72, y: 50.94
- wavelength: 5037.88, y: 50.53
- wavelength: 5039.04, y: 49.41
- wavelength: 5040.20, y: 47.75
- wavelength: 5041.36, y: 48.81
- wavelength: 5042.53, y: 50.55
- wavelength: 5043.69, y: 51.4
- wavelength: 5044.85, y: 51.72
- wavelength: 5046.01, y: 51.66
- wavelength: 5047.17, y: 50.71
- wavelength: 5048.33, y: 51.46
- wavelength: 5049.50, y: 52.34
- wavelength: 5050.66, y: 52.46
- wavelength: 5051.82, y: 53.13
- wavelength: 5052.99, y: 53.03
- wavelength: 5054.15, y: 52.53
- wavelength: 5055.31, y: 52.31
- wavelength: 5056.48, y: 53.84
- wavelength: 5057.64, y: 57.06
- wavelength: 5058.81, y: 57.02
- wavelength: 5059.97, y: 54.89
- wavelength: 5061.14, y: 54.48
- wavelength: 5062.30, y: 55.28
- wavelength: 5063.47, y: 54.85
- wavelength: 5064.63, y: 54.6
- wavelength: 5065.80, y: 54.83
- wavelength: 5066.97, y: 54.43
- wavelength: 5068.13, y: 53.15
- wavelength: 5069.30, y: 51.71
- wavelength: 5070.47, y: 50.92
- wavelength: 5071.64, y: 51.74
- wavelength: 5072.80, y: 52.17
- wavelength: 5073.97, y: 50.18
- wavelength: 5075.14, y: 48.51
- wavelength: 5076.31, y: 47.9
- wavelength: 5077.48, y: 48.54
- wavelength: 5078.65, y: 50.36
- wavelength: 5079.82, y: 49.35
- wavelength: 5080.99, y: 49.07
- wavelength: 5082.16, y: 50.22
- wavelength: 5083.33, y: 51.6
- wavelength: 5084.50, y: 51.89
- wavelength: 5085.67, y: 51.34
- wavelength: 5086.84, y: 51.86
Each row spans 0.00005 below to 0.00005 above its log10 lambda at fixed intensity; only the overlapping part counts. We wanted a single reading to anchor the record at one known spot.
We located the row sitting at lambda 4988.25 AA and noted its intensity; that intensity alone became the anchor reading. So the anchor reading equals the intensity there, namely 50.76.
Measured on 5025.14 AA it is 50.24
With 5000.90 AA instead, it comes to 51.49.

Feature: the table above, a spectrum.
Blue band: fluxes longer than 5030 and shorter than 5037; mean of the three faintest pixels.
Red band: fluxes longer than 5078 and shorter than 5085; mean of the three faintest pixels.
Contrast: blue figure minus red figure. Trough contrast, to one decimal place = 2.8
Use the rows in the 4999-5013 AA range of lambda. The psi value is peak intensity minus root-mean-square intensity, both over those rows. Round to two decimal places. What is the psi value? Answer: 3.69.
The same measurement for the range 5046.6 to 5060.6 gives 3.63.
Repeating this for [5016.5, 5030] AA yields 6.33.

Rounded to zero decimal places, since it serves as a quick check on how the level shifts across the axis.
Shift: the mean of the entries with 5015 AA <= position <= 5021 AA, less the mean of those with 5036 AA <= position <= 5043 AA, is -1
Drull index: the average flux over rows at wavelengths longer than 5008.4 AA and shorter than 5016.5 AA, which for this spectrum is 51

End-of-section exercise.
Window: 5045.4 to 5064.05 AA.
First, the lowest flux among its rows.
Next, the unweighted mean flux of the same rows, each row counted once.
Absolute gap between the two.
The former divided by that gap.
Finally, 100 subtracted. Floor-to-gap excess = -82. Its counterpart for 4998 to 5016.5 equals -89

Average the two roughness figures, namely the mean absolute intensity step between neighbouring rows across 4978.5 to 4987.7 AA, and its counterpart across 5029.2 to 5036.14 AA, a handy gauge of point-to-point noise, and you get 0.93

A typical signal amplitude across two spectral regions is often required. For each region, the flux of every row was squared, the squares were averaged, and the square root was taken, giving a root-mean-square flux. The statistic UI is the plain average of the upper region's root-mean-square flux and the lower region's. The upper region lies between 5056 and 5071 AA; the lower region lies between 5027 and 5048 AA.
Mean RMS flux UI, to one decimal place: 53.5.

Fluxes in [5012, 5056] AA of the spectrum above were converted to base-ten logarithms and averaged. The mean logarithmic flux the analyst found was 1.71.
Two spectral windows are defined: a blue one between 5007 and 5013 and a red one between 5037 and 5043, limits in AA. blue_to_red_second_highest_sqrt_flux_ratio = 1.05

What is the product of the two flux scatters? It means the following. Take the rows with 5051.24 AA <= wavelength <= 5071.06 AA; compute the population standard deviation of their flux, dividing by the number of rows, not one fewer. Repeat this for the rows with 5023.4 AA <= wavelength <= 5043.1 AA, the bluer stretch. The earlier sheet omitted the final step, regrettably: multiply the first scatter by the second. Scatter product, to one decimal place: 4.9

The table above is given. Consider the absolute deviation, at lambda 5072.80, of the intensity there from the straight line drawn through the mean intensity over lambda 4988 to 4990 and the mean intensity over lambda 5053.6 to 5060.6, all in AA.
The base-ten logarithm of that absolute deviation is 0.50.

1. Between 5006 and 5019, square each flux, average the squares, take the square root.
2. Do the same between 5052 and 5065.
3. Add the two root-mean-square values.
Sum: 107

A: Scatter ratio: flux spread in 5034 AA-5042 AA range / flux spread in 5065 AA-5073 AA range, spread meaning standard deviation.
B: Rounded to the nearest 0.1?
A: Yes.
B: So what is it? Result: 1.4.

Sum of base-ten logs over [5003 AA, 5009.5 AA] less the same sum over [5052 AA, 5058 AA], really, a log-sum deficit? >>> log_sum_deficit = 2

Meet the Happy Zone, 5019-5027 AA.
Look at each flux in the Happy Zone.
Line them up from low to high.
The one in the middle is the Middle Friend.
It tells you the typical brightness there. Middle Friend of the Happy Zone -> 49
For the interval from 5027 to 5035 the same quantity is 55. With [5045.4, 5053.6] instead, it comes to 52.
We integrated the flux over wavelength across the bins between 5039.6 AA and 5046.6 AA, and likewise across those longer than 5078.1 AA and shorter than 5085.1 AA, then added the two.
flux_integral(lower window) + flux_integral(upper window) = 705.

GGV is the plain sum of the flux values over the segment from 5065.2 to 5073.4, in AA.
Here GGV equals 369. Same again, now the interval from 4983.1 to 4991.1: 352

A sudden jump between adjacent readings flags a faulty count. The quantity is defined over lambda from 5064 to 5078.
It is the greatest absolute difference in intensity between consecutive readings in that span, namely 1.99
